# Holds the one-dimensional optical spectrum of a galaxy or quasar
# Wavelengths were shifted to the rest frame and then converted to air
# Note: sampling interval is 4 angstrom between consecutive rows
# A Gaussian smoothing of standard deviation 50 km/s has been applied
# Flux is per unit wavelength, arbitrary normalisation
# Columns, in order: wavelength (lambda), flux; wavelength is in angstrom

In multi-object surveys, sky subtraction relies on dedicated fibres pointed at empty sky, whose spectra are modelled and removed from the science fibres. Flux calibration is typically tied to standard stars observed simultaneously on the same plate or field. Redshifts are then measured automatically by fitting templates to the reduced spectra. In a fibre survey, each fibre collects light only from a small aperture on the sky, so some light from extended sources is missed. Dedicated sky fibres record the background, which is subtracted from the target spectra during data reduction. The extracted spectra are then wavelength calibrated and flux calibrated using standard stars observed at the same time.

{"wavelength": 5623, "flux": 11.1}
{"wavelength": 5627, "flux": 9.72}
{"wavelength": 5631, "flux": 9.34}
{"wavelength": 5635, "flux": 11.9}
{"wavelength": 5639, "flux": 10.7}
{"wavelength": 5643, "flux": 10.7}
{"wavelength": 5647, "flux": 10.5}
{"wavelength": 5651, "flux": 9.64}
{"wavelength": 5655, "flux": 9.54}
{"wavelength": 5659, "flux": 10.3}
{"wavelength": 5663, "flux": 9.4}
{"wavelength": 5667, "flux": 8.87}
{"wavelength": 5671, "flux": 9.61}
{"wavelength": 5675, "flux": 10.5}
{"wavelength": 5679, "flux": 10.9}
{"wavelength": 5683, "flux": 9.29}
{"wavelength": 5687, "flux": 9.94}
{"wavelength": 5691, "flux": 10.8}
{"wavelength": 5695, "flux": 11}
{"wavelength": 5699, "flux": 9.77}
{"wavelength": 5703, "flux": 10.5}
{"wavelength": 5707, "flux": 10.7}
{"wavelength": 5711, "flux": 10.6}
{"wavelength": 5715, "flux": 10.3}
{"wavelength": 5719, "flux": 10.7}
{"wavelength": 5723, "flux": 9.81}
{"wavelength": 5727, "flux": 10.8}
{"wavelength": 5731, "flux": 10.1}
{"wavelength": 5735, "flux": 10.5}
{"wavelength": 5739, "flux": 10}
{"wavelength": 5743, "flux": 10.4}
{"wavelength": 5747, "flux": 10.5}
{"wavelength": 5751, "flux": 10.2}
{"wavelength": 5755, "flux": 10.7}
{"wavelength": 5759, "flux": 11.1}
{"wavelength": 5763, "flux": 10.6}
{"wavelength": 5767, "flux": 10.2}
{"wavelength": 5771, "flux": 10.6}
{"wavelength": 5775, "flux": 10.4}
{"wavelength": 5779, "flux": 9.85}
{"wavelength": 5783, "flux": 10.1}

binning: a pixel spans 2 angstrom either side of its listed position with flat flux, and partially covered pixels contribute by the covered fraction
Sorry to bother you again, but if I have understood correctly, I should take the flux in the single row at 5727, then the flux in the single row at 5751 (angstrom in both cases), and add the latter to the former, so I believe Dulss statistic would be 21.0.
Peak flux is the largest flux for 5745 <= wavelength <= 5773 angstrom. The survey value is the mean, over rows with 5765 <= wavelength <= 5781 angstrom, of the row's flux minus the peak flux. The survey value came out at -0.84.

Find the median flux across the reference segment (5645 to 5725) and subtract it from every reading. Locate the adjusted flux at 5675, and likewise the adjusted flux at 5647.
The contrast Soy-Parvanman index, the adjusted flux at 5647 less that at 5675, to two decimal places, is 0.00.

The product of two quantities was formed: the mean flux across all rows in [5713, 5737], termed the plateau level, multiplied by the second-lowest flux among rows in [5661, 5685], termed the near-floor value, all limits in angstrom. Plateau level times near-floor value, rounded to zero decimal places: 96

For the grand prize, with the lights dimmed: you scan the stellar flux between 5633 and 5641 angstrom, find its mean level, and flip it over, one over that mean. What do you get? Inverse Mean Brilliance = 0.0885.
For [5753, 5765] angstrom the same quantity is 0.0926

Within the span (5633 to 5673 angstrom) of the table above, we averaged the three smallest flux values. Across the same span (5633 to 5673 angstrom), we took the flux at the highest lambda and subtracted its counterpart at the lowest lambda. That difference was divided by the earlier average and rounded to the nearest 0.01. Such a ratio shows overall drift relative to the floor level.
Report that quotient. -0.25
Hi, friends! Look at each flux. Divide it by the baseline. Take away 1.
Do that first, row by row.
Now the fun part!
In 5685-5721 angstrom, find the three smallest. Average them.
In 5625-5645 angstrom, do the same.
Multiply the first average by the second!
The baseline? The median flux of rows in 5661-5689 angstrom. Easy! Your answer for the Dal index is 0.0013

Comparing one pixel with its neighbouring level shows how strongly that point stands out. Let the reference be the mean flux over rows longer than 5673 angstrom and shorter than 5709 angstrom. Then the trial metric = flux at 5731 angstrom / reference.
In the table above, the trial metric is 0.97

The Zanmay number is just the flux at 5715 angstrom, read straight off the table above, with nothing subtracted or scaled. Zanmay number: 10.3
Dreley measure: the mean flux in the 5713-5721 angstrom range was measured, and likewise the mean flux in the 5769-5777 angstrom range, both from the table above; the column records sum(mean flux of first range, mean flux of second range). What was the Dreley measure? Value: 21.0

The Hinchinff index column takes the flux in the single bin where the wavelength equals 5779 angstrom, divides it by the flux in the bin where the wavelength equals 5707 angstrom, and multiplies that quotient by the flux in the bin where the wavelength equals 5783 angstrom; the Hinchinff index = 9.3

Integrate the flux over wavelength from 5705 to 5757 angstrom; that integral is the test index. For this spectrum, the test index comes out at 541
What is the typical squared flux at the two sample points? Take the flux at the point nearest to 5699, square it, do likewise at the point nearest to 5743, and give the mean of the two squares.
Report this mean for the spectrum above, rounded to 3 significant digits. 102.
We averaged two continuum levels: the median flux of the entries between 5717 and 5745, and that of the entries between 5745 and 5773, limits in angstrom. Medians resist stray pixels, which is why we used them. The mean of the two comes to 10.5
